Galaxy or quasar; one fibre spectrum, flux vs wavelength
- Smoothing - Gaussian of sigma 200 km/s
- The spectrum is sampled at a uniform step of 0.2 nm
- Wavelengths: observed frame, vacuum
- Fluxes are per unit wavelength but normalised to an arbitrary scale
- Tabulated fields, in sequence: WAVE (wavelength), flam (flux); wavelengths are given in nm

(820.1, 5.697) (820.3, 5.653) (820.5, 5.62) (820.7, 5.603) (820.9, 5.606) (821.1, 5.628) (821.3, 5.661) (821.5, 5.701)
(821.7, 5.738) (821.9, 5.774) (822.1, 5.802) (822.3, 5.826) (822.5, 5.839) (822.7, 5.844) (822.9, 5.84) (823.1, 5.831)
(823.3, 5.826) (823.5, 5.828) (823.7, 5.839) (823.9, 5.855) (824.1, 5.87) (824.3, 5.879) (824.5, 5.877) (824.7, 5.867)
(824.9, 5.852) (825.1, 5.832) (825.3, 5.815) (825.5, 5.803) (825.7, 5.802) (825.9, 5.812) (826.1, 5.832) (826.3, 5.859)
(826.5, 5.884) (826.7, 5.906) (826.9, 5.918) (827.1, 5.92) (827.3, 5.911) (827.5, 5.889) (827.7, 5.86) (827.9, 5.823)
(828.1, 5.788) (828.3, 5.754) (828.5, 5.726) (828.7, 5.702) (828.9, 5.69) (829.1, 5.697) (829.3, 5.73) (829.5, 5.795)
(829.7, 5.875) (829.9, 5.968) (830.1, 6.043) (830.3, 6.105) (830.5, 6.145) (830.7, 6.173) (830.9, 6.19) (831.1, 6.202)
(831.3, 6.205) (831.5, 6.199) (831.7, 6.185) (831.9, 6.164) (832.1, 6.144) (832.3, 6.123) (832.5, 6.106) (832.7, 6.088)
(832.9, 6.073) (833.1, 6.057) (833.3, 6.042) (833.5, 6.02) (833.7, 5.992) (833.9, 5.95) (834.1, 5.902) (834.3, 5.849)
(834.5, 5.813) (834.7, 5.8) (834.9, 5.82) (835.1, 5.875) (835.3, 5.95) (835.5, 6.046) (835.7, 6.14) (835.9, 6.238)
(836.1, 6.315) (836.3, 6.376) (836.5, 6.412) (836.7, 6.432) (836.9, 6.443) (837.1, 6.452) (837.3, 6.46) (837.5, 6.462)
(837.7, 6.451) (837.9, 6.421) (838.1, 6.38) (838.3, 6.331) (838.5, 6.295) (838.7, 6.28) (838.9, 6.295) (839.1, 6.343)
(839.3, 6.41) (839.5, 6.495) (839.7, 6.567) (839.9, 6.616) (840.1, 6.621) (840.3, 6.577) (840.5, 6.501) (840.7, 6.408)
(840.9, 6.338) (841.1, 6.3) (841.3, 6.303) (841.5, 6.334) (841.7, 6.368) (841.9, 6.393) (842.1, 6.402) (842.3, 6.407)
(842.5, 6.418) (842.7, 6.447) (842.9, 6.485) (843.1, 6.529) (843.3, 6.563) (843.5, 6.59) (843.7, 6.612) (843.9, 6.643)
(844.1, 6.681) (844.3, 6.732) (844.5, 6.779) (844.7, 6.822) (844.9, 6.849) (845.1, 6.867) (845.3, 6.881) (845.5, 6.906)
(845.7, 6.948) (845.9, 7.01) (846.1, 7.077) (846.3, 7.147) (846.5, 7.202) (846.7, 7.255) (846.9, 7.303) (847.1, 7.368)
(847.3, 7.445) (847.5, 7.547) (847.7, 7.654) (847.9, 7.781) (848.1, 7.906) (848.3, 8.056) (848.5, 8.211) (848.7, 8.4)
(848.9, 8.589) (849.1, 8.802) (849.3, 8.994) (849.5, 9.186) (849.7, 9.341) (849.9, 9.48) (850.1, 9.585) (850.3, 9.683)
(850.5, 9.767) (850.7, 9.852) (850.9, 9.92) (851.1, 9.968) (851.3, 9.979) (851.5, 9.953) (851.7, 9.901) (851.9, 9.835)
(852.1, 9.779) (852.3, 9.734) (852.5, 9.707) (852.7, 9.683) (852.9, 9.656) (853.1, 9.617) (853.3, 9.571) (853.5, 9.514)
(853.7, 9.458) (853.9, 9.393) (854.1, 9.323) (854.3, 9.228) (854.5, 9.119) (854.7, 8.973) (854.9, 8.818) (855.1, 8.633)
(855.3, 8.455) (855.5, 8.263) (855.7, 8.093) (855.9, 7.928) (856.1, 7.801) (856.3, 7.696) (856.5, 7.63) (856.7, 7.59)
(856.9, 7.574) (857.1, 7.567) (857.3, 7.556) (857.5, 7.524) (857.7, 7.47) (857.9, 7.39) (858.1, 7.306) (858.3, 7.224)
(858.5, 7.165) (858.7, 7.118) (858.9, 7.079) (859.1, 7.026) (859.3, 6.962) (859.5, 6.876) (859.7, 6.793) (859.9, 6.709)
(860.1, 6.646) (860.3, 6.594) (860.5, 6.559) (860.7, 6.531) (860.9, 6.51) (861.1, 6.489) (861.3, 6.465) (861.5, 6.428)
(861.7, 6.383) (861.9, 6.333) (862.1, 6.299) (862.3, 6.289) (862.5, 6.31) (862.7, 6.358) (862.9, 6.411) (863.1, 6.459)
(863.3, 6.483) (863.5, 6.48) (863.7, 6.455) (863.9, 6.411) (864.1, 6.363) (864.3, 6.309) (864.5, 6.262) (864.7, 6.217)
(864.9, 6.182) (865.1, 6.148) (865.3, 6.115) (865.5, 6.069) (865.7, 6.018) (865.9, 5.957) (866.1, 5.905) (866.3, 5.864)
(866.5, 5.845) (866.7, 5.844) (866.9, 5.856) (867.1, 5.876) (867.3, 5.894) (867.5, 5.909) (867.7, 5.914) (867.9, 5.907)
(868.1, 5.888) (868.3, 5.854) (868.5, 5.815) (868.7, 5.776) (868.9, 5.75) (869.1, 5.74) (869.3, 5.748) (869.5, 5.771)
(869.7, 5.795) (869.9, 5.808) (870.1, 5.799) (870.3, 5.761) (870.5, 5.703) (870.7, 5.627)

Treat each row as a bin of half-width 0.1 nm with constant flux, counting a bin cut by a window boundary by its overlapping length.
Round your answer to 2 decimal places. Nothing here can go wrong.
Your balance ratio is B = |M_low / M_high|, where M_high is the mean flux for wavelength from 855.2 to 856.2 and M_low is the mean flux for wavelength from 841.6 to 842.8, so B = 0.79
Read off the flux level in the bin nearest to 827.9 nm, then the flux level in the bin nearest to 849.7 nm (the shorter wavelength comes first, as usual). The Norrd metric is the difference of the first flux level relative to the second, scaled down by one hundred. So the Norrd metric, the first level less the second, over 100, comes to -0.035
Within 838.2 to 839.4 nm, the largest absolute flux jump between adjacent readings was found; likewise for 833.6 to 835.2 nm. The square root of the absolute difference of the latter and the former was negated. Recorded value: -0.11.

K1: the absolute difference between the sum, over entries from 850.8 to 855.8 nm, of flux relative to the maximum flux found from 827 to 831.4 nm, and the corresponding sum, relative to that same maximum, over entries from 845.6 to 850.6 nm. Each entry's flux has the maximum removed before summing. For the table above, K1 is 31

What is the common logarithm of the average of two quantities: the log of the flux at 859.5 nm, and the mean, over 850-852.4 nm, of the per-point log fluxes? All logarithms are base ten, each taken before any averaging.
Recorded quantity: -0.039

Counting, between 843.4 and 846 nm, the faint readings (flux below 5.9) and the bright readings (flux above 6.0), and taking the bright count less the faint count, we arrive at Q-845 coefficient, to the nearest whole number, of 13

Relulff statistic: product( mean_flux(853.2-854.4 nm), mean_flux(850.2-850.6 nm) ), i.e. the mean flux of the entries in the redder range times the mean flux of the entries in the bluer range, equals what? 92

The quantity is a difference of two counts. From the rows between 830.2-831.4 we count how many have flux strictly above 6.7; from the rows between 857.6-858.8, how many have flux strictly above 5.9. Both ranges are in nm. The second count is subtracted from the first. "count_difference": -6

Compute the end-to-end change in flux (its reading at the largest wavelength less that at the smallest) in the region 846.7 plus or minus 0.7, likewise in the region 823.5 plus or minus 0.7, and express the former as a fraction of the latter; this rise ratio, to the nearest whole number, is 12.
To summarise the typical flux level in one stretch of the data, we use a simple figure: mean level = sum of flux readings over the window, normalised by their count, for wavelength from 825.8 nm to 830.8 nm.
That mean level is 5.9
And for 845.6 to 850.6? 8.1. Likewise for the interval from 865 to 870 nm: 5.9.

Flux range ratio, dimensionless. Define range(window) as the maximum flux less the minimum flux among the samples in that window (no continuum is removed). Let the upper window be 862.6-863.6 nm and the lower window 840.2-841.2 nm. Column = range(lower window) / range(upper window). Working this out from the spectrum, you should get 2.2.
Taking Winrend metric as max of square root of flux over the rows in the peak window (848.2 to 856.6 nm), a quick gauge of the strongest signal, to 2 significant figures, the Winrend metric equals 3.2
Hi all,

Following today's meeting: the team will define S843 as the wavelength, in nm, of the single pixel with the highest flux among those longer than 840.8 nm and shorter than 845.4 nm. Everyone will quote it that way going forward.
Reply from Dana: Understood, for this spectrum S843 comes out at 845.3 nm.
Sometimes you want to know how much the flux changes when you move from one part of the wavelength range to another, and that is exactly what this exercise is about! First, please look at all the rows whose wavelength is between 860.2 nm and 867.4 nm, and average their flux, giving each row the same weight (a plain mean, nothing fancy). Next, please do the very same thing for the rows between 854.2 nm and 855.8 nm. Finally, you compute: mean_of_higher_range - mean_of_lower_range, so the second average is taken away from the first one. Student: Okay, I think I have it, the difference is -2.4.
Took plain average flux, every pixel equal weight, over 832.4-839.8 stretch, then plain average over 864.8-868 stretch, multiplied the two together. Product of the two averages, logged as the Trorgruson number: 36.9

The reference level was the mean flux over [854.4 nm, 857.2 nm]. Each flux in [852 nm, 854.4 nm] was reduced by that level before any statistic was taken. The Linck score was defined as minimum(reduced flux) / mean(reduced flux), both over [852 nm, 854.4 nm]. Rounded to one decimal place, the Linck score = 0.8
